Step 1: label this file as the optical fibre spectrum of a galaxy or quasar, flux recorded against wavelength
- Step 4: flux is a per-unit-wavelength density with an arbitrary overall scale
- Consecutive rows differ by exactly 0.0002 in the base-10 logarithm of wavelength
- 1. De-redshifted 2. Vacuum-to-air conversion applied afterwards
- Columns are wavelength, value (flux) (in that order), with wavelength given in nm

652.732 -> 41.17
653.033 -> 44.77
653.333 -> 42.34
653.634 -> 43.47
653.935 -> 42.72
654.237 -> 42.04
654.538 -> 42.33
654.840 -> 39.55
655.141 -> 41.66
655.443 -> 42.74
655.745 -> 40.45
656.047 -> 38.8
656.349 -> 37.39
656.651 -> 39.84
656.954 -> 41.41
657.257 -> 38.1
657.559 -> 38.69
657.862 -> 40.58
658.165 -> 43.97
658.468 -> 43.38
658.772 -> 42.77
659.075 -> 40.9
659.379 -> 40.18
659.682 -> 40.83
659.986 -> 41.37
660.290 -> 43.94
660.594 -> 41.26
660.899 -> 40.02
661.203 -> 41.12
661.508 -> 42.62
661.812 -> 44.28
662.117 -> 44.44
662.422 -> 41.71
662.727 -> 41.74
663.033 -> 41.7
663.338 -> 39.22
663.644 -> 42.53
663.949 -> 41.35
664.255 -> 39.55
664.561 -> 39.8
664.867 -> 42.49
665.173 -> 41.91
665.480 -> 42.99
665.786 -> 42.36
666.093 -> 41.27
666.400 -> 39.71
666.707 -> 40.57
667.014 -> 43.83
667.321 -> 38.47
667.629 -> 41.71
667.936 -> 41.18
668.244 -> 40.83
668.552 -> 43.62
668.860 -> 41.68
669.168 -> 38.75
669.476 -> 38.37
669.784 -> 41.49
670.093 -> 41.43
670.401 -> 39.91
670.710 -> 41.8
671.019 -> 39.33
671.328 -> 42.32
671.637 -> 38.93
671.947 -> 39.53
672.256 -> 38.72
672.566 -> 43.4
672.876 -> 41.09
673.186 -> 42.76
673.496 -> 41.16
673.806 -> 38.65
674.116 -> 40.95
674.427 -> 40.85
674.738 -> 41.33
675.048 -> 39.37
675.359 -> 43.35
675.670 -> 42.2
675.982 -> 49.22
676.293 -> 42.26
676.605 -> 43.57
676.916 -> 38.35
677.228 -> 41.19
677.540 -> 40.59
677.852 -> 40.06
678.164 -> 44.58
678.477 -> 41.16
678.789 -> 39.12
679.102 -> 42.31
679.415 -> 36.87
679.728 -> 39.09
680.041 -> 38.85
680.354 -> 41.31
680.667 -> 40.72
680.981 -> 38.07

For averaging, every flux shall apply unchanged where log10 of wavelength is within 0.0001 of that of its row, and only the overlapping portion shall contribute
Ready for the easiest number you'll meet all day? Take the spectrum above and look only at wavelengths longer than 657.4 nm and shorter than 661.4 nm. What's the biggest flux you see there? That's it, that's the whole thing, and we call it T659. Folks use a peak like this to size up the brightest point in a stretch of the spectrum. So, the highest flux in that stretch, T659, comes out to 43.97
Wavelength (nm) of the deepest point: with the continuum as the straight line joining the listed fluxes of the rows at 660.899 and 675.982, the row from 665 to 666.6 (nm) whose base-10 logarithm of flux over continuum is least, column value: 666.400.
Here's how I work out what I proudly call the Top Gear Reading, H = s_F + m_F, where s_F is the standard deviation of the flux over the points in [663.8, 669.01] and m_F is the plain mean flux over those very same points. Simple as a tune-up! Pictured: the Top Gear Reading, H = 42.8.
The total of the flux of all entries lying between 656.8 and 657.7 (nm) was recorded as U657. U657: 118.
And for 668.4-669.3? 124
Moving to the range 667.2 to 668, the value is 121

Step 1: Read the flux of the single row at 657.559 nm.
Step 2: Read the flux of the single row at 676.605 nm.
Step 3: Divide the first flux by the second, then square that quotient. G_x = 0.79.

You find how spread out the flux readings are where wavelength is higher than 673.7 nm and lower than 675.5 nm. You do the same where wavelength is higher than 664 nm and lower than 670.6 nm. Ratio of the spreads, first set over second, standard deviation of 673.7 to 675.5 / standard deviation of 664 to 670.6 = 1.0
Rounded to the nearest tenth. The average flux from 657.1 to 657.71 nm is 38.4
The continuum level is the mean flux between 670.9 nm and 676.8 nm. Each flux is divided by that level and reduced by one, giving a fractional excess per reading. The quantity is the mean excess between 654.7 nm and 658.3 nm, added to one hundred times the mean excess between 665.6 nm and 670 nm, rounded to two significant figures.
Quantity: -1.3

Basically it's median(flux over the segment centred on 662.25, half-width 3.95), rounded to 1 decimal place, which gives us 41.7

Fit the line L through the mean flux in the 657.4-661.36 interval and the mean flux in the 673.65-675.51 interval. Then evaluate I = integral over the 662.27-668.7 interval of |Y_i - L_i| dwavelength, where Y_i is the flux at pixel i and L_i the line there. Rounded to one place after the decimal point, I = 7.3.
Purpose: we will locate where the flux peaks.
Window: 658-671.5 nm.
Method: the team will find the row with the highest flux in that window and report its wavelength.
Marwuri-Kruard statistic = 662.117 nm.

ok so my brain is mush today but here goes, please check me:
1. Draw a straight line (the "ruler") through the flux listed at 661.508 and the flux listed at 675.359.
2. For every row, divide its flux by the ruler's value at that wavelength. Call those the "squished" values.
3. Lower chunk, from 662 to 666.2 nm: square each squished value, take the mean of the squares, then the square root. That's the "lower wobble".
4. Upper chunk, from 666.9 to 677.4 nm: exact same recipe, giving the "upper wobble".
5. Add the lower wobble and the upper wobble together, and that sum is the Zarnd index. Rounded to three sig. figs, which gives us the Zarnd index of 1.93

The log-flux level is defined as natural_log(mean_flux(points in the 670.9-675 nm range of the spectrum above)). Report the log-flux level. 3.71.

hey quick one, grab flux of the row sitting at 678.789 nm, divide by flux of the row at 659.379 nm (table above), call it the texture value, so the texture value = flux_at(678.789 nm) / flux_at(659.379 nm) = 0.97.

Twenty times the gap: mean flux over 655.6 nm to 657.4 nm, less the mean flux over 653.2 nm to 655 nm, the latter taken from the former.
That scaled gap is -55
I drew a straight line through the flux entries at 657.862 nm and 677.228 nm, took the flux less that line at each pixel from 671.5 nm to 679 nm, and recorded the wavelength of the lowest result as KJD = 676.916 nm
